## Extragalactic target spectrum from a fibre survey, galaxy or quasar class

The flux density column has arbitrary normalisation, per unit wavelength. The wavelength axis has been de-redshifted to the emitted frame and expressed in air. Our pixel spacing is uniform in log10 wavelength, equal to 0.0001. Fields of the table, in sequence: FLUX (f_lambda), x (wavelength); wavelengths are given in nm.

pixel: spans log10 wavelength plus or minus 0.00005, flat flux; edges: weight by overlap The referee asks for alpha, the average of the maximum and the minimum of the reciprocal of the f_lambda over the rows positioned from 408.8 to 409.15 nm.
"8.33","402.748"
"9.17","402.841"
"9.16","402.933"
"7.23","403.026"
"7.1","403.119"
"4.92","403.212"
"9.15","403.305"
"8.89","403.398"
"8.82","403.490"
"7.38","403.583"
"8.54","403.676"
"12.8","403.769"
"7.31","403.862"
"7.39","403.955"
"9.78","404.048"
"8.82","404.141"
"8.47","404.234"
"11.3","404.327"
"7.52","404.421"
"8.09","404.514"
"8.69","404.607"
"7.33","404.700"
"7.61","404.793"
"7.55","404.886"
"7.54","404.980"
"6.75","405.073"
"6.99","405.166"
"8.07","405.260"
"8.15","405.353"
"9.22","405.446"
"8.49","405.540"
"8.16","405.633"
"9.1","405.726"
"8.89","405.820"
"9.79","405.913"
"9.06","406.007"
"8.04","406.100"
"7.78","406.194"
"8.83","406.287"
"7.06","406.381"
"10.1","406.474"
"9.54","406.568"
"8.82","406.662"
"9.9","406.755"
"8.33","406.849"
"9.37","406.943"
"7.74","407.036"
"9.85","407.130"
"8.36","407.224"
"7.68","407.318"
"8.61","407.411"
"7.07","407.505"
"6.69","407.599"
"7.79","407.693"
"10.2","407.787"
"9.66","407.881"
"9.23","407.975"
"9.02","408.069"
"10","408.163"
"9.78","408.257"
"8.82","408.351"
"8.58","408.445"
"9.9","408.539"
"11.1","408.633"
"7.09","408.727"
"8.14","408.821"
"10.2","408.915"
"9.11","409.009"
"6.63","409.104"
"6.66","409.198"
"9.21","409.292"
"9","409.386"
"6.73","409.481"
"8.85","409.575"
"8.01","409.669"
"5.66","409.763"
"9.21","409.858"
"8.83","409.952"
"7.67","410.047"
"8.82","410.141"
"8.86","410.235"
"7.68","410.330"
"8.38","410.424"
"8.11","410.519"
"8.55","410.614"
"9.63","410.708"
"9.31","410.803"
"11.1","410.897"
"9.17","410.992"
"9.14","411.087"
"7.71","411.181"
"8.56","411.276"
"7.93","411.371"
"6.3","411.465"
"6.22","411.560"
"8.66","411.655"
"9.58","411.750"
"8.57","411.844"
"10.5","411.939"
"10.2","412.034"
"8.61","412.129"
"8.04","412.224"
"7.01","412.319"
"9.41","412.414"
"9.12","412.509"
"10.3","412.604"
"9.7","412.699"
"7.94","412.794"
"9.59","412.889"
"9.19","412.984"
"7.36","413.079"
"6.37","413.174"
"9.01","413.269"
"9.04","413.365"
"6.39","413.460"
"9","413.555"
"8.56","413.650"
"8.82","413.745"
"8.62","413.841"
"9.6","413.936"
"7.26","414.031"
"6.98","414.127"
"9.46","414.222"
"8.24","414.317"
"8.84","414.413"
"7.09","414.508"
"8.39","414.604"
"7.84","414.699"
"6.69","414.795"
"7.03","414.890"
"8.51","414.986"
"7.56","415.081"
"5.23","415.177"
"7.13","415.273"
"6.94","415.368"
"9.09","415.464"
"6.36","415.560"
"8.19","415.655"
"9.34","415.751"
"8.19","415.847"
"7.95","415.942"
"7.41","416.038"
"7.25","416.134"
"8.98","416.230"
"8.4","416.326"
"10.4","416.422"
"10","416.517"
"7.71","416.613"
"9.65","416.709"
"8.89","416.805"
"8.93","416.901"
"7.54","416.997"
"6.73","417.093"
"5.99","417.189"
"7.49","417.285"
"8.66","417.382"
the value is 0.124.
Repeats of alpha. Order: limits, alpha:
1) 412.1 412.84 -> 0.120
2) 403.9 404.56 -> 0.112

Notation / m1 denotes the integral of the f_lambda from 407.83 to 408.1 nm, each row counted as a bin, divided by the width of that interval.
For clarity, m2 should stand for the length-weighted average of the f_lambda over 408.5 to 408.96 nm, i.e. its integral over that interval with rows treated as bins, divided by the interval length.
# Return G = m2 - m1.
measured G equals 0.0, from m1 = 9.3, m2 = 9.3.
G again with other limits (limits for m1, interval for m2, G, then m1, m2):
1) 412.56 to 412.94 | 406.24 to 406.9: -0.4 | 9.4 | 8.9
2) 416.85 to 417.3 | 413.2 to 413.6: 0.9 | 7.3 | 8.2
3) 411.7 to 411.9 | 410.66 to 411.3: 0.1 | 9.2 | 9.3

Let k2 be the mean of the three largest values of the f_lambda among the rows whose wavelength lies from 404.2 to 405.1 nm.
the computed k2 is 9.5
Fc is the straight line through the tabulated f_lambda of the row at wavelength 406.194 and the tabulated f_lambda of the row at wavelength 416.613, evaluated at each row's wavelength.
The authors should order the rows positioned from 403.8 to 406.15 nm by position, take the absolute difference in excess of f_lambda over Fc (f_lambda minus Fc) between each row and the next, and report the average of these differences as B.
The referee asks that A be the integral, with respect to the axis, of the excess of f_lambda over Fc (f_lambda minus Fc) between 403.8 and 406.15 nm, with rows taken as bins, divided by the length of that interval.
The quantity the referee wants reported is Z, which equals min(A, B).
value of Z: 0.6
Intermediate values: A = 0.57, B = 0.89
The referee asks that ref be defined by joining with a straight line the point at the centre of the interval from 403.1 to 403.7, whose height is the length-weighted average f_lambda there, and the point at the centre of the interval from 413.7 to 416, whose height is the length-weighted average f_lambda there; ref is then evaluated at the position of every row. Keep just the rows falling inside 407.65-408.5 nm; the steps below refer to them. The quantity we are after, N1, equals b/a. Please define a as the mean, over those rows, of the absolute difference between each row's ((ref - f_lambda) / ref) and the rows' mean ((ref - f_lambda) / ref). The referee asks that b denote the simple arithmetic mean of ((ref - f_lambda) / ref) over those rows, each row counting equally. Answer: -2.27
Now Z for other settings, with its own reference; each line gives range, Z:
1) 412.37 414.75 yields 0.8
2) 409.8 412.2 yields 0.9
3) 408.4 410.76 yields 0.7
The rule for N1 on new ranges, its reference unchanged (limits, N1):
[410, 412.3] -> -0.92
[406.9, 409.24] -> -0.79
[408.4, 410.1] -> -0.44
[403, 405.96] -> -0.46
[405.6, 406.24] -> -1.41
